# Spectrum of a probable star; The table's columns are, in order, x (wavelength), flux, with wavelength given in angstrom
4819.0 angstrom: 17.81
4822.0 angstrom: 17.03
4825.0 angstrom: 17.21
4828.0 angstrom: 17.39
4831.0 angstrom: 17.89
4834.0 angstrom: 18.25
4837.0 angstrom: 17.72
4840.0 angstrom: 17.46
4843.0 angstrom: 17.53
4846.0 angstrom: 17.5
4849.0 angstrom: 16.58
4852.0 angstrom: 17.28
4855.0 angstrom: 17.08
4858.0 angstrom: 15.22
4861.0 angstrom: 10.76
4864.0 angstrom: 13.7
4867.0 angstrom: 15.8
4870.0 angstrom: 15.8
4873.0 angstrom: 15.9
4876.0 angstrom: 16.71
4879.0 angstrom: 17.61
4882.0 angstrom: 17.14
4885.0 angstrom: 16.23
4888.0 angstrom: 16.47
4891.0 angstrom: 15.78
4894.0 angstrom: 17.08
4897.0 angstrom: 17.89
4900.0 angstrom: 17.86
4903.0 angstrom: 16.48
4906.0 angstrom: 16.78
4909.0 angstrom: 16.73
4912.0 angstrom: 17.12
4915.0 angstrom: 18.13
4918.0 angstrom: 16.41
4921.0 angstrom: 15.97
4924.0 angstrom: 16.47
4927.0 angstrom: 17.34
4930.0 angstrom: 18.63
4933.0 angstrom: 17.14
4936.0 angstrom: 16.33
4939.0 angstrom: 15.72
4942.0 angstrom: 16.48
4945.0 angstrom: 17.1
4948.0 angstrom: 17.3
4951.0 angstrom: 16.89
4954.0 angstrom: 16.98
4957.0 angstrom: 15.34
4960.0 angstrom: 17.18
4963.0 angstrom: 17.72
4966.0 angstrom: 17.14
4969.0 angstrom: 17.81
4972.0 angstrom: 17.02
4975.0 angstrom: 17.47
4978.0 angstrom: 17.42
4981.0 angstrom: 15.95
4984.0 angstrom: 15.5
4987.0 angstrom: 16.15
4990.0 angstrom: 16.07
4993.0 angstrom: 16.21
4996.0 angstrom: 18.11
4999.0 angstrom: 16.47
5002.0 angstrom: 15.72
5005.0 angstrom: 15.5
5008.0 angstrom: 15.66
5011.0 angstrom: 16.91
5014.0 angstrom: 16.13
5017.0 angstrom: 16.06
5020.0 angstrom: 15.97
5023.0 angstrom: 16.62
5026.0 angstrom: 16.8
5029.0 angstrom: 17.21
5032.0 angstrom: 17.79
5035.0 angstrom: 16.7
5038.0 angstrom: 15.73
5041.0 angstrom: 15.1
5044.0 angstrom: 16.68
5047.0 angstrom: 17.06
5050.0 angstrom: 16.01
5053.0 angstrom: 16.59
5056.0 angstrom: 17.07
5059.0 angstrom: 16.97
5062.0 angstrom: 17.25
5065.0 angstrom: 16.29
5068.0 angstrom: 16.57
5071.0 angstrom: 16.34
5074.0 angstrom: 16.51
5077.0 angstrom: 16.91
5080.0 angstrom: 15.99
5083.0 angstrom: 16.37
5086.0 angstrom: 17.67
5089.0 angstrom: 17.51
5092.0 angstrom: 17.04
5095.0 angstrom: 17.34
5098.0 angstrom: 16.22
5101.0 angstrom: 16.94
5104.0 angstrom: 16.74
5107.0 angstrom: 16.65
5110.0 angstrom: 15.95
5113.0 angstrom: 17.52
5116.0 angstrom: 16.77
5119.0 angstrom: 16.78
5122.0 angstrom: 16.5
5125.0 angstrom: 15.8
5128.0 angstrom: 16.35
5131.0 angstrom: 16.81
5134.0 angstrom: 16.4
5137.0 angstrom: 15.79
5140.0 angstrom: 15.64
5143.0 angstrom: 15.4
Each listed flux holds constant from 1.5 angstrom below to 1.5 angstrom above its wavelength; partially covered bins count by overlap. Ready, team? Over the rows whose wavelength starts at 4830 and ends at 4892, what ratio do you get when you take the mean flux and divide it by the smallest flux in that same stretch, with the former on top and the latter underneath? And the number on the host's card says 1.52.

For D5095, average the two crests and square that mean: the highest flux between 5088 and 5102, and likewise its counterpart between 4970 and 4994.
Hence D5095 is 306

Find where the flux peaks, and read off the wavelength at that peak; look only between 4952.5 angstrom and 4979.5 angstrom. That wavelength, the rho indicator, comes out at 4969.0 angstrom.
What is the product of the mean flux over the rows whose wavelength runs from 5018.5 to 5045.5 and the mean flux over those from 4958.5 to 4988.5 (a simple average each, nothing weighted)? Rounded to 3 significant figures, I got 280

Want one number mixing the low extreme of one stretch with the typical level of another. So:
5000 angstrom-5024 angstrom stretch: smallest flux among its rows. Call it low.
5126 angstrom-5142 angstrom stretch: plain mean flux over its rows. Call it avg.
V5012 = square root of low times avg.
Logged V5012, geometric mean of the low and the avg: 15.8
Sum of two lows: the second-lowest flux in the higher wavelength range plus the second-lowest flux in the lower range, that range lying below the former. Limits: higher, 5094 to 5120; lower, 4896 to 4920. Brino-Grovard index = 32.7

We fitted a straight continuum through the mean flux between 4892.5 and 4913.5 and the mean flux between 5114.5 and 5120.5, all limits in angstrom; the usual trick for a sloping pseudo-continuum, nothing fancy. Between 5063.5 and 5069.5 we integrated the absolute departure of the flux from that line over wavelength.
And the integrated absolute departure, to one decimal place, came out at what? 2.6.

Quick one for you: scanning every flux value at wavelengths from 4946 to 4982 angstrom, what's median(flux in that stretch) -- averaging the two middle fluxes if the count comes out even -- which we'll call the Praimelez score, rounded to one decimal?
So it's 17.2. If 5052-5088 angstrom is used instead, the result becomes 16.6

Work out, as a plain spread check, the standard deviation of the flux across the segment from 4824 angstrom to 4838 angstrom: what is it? 0.4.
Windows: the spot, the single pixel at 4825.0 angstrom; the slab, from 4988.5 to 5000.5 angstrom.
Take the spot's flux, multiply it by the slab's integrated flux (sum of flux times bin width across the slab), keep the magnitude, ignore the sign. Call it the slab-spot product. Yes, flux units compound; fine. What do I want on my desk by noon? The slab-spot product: 3452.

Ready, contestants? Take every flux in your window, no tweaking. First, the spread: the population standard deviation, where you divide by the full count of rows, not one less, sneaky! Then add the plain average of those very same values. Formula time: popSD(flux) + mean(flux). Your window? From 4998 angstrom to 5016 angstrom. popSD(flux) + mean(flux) 16.6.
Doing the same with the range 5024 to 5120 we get 17.3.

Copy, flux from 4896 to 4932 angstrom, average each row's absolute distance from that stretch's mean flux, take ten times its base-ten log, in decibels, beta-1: -1.7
